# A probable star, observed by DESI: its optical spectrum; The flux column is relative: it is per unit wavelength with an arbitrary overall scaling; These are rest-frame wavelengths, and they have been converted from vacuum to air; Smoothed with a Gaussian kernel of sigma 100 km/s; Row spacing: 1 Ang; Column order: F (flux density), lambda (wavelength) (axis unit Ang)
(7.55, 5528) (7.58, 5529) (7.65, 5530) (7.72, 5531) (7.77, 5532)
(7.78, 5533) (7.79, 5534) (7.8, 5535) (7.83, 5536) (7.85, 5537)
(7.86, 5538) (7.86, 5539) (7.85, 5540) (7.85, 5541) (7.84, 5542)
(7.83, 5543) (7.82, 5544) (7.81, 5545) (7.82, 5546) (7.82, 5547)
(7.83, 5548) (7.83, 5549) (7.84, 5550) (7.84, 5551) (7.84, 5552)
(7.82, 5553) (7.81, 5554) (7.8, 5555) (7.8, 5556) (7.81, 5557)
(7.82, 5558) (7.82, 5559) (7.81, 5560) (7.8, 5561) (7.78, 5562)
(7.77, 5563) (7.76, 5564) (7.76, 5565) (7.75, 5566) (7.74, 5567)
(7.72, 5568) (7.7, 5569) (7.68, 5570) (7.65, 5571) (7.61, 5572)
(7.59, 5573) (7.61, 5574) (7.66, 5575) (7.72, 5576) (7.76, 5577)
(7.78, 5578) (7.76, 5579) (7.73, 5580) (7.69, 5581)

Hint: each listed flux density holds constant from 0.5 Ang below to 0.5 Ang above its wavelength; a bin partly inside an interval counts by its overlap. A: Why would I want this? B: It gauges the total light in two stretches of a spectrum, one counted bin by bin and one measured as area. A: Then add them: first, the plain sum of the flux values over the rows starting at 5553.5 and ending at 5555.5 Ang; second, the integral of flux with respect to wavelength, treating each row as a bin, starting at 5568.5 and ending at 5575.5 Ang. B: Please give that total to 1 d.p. 69.1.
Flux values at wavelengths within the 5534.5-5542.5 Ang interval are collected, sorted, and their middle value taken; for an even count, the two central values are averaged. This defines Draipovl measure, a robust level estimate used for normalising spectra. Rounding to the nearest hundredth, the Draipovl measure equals 7.85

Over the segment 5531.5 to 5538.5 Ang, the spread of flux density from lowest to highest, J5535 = 0.09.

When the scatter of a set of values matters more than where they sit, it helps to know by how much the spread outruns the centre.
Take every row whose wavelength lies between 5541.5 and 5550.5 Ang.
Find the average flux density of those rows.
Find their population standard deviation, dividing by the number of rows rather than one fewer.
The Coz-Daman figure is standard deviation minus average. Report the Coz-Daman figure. -7.82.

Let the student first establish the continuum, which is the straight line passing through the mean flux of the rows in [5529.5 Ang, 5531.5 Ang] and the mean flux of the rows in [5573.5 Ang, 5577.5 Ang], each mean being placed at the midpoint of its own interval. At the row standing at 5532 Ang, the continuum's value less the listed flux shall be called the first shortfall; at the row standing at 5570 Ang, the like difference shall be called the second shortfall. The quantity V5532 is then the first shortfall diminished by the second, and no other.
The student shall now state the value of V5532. -0.09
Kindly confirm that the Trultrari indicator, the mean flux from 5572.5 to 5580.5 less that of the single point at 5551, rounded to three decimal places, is -0.139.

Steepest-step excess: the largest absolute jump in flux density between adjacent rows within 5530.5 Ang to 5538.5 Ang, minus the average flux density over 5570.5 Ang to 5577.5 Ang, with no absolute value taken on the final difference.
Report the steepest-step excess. -7.61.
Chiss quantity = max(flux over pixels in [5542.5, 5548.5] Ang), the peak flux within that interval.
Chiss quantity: 7.83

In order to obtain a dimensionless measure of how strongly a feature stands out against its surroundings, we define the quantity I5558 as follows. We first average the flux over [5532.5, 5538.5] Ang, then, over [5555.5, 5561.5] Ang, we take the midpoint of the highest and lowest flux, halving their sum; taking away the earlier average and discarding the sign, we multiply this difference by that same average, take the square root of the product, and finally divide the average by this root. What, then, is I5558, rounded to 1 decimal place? 30.6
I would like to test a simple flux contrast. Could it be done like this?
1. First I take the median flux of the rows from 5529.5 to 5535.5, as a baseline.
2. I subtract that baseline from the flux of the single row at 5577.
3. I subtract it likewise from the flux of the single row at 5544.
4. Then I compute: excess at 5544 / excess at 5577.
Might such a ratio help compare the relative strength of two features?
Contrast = -3.0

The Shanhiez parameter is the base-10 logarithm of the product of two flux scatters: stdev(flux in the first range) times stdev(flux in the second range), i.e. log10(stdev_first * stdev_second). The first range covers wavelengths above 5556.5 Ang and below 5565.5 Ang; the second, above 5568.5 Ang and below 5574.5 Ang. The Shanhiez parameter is -3.0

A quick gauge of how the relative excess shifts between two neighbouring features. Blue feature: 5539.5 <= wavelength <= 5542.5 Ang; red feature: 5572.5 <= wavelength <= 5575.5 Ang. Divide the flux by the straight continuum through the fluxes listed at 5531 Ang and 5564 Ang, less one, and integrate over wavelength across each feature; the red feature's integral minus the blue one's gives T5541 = -0.10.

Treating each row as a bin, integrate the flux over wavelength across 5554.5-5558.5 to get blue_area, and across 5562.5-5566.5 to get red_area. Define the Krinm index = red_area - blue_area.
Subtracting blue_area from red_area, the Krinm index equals -0.19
